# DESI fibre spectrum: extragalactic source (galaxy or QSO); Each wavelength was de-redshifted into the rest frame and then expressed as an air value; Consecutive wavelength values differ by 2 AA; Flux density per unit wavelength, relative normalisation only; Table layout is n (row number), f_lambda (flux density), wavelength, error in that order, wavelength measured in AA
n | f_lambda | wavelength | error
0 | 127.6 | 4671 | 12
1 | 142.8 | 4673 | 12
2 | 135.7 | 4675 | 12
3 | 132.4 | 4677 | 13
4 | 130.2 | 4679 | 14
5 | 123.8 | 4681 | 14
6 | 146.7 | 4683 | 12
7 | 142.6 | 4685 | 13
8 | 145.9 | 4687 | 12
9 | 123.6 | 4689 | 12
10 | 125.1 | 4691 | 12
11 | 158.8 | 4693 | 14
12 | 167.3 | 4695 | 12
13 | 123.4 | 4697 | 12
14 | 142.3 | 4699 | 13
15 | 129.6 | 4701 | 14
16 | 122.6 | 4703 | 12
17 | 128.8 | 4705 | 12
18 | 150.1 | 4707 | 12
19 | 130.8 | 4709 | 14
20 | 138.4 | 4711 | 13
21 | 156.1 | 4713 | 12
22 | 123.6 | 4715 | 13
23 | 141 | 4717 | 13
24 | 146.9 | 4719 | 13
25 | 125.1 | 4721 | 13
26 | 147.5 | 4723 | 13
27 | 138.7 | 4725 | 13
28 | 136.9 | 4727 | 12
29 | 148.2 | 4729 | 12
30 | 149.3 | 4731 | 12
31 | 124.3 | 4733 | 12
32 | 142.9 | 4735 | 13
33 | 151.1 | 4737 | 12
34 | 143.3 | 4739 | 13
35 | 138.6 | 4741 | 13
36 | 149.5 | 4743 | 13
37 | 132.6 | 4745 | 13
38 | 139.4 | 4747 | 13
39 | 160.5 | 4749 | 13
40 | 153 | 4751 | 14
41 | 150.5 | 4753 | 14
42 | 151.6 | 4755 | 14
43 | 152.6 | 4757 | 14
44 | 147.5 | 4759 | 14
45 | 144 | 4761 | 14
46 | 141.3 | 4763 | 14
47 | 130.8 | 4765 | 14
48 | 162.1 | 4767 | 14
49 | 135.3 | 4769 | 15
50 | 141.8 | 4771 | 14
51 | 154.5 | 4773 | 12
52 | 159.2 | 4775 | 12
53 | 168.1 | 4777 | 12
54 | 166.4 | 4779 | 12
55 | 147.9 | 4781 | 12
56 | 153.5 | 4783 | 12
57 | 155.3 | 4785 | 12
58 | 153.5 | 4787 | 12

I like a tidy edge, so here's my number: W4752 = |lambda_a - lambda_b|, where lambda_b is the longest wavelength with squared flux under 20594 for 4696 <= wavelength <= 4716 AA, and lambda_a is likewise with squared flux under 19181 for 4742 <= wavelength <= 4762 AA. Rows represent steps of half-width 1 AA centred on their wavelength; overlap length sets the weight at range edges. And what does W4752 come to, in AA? 30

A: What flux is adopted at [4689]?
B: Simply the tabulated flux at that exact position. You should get 123.6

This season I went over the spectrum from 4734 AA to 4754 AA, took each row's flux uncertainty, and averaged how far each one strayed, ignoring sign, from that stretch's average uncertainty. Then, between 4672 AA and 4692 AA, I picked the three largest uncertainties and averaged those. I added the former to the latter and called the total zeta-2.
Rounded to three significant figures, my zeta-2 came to 14.0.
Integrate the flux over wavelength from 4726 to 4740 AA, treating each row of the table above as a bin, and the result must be 1992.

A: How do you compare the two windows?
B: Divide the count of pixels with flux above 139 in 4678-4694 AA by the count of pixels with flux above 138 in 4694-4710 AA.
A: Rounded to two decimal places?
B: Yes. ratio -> 1.33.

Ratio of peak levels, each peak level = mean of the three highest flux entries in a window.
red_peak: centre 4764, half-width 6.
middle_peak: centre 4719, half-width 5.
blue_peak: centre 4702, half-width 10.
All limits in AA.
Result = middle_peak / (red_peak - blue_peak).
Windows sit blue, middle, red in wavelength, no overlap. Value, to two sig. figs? -19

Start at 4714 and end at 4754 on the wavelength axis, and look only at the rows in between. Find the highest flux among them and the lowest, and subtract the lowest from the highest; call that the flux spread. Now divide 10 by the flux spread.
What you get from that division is 0.27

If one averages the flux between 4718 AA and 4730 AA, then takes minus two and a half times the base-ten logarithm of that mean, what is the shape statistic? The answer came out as -5.37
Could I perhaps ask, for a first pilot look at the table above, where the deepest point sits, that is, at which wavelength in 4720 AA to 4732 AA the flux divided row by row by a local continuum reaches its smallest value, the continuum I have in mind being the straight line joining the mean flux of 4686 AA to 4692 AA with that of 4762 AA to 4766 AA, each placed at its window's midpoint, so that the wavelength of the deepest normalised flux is 4721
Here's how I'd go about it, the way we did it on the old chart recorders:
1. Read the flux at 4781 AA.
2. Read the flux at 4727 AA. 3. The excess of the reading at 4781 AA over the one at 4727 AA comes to 11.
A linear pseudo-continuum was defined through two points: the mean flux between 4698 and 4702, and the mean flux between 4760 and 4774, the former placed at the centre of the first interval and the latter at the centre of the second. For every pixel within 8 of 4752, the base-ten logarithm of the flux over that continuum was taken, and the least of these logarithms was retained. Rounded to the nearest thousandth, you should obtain -0.028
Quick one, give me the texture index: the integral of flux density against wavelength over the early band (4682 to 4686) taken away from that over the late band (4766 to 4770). 16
